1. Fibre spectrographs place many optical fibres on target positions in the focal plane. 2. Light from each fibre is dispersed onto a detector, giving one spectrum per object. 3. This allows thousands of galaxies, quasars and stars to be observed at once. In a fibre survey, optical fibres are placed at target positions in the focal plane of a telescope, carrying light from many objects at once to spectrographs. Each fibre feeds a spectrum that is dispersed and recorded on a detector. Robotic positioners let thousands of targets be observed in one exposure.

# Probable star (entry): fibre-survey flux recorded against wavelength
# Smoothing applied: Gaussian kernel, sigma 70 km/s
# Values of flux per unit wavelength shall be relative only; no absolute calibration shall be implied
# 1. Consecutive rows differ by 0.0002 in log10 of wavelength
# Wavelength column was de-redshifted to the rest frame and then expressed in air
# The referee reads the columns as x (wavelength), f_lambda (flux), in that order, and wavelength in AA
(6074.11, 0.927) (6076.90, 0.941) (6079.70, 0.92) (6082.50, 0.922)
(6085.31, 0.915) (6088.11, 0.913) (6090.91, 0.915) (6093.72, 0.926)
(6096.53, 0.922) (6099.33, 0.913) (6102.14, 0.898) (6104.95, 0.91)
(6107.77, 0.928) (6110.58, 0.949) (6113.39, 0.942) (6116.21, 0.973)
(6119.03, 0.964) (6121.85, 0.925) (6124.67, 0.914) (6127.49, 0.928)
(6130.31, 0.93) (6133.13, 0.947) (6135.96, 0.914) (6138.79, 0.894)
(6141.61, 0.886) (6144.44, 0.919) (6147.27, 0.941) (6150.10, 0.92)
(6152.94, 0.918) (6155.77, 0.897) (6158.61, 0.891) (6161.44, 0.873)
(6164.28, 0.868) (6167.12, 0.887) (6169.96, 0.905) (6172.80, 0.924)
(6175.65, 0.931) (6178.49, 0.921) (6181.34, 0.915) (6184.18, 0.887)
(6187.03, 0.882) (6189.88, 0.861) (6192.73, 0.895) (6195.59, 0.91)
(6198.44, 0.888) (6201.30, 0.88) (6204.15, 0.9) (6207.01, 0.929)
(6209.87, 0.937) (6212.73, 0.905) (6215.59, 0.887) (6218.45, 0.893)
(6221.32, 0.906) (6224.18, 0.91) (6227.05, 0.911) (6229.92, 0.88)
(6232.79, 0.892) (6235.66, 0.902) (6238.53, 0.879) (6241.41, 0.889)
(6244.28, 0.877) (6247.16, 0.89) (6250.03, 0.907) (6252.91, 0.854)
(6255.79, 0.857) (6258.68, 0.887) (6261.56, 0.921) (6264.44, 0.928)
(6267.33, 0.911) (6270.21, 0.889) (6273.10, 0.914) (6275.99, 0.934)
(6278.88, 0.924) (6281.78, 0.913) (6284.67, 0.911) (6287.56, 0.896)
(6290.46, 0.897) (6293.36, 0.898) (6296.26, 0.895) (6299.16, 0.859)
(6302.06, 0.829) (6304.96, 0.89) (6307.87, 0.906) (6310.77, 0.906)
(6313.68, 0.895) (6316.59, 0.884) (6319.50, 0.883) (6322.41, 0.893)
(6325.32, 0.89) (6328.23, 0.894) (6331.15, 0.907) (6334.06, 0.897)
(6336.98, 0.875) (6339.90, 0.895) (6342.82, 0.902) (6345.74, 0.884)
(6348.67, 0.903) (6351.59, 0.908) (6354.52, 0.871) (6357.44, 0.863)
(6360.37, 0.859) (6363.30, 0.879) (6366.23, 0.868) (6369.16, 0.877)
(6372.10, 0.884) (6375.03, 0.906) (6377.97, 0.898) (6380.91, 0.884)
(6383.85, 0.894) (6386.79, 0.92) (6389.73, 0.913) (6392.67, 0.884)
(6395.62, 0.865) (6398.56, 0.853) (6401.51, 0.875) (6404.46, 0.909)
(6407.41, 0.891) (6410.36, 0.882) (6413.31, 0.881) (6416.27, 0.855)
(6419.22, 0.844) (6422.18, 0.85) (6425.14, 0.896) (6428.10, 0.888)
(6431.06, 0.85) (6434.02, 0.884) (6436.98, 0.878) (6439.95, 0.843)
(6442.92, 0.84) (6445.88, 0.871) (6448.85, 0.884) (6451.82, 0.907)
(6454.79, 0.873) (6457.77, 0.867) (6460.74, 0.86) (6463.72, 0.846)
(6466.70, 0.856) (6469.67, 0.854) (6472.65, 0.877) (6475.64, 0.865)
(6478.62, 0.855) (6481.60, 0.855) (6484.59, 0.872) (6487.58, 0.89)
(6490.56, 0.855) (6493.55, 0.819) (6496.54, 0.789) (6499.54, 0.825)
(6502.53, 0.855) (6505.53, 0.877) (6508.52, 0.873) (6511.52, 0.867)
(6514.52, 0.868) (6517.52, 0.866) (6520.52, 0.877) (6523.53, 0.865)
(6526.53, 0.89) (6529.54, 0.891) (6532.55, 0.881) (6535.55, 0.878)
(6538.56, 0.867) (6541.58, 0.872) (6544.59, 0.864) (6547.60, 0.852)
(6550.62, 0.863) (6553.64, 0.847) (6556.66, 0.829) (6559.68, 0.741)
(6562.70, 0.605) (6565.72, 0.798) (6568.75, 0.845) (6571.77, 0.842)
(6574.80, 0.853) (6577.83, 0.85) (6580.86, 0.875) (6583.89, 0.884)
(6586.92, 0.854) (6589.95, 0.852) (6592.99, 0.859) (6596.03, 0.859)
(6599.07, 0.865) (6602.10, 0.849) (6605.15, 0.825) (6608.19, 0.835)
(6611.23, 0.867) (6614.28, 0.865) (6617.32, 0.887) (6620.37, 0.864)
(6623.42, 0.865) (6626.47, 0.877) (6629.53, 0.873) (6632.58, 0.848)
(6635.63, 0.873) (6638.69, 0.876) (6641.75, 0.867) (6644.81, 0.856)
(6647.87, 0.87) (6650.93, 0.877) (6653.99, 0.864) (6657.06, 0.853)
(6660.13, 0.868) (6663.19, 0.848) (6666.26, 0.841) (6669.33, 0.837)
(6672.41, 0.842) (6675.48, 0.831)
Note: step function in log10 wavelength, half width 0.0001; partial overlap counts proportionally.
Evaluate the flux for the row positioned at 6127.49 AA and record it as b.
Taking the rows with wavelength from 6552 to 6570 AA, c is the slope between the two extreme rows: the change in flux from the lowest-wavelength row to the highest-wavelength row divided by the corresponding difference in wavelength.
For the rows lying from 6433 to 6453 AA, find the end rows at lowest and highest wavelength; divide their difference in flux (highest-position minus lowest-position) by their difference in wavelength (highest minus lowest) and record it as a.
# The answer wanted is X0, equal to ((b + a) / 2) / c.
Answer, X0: -3510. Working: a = 0.0013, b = 0.928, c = 0.000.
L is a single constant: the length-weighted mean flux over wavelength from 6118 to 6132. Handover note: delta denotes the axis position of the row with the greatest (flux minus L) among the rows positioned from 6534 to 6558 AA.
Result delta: 6535.55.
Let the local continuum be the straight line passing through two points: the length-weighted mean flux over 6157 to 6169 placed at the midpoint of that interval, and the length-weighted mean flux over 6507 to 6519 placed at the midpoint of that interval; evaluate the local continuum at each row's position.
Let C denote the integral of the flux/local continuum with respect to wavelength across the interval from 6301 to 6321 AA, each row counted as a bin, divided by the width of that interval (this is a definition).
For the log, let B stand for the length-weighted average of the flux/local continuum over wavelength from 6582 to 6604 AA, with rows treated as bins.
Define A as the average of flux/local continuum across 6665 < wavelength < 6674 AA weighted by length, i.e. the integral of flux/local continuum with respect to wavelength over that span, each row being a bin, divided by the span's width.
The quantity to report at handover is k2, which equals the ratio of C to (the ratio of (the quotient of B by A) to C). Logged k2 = 1.00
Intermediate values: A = 0.97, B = 0.993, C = 1.011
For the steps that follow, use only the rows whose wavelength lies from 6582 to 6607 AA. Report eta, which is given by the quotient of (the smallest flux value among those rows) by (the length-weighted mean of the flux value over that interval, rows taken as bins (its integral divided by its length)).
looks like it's 0.964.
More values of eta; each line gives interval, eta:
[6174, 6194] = 0.958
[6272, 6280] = 0.989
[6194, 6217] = 0.973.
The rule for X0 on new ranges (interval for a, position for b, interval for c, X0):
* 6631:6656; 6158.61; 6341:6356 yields -168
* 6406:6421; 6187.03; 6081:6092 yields -527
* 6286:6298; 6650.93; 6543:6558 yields -151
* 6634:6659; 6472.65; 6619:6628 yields 206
